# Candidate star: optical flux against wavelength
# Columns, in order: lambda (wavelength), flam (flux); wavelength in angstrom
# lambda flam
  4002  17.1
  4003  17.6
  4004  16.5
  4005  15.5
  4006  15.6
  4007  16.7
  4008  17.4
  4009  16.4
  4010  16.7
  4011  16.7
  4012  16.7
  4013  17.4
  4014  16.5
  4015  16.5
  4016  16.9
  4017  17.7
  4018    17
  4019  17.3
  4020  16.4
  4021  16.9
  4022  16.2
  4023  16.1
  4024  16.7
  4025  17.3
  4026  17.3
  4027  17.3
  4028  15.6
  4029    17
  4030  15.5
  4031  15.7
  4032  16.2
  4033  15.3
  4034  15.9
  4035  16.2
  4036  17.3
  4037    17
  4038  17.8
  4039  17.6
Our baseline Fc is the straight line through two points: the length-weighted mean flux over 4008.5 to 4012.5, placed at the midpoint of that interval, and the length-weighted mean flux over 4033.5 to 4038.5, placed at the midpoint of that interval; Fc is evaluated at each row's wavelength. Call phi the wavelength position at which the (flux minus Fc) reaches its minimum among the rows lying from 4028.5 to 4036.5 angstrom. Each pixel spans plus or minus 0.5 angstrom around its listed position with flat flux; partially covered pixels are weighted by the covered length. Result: 4033 angstrom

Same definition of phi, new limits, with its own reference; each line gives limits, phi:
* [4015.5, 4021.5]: 4020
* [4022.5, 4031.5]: 4030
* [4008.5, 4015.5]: 4009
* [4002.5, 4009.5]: 4005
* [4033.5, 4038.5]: 4034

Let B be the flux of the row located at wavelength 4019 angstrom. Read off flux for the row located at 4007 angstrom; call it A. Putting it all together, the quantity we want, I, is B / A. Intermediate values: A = 16.7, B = 17.3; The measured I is 1.036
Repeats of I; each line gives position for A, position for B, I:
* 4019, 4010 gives 0.965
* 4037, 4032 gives 0.953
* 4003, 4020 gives 0.932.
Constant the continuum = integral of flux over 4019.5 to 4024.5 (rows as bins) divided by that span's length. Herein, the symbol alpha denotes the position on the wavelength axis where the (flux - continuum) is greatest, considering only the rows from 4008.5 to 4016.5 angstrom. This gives 4013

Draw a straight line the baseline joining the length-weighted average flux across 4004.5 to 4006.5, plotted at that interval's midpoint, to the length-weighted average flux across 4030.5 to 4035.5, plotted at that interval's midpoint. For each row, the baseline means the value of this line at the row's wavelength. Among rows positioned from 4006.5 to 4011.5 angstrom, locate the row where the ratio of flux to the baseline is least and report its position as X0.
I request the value 4009 angstrom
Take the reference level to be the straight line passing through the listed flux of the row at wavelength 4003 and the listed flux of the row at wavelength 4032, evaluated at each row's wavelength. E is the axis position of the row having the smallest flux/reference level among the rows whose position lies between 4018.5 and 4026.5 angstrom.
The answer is 4023 angstrom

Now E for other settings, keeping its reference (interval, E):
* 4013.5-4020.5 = 4014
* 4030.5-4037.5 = 4033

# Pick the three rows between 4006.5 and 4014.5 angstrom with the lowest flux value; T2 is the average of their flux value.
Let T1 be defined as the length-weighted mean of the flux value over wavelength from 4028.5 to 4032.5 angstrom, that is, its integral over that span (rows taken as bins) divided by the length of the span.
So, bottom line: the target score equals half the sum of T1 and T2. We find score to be 16.3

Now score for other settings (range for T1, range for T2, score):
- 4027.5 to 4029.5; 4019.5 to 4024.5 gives 16.3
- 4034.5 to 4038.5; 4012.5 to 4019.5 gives 16.9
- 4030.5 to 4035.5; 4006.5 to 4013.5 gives 16.2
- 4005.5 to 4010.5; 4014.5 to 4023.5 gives 16.4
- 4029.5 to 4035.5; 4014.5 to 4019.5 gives 16.3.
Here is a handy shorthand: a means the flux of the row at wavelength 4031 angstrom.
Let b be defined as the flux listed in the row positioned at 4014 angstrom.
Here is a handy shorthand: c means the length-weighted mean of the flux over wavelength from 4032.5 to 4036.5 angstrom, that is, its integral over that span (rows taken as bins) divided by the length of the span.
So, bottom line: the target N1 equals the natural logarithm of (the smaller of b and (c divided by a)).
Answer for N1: 0.030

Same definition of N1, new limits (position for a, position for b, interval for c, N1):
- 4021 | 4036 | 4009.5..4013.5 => -0.001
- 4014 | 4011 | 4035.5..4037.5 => 0.039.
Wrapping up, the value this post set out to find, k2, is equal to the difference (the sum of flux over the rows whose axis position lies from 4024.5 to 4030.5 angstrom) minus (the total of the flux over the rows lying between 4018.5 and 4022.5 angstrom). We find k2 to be 33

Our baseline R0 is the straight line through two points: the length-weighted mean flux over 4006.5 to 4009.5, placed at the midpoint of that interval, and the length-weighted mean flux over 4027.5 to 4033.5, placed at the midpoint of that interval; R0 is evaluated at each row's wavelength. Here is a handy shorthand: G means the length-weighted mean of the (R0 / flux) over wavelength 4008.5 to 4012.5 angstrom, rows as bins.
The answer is 1.01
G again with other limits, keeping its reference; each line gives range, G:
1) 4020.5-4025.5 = 0.97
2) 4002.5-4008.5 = 1.03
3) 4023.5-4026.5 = 0.94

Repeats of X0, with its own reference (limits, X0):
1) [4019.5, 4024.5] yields 4023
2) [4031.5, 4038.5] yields 4033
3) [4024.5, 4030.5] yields 4030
